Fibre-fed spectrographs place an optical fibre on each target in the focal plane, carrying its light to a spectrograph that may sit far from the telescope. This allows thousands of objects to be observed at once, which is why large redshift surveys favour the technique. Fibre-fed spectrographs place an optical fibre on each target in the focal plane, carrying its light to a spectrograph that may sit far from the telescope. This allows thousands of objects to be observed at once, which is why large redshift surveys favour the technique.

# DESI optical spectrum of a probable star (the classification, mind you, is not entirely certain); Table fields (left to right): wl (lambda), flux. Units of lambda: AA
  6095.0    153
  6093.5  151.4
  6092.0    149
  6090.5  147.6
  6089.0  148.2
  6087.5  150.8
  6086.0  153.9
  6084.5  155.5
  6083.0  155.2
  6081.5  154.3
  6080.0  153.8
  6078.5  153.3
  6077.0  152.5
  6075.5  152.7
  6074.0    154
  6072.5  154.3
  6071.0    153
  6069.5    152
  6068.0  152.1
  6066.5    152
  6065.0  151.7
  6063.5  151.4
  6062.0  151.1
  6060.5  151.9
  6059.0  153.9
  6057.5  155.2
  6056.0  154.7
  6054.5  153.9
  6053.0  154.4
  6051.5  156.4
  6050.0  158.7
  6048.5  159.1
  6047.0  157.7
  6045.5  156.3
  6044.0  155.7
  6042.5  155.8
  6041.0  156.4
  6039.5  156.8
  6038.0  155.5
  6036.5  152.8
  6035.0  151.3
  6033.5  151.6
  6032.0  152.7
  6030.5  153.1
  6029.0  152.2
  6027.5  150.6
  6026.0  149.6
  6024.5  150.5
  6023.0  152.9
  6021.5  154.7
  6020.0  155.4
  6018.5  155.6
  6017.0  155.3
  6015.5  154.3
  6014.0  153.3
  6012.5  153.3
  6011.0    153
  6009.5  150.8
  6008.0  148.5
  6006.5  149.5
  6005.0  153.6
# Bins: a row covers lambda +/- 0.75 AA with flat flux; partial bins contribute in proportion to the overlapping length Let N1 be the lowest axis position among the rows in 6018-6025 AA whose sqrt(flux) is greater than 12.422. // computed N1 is 6018.5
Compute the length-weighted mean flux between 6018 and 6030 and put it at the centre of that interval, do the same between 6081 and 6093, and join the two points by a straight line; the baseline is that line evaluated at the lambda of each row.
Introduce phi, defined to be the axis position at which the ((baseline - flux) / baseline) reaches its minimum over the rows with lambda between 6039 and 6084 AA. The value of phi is 6048.5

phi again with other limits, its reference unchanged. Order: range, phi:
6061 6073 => 6072.5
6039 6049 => 6048.5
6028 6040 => 6039.5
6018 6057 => 6048.5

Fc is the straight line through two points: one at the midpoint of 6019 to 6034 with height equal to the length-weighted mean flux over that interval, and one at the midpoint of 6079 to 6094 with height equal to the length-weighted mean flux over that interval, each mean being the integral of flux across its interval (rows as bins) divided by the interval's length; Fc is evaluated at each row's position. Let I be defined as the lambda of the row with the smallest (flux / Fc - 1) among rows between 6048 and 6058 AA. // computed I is 6054.5 AA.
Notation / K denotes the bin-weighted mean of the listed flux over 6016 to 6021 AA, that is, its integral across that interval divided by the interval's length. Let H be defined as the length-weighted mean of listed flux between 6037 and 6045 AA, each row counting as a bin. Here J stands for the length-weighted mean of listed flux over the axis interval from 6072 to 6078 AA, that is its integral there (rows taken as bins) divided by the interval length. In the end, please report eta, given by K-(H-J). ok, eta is 153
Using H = 155.9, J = 153.3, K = 155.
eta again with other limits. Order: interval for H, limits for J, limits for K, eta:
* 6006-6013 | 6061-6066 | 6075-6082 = 154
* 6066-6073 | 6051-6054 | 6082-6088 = 157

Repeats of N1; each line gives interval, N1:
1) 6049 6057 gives 6050.0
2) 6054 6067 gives 6056.0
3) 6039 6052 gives 6039.5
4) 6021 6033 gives 6021.5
